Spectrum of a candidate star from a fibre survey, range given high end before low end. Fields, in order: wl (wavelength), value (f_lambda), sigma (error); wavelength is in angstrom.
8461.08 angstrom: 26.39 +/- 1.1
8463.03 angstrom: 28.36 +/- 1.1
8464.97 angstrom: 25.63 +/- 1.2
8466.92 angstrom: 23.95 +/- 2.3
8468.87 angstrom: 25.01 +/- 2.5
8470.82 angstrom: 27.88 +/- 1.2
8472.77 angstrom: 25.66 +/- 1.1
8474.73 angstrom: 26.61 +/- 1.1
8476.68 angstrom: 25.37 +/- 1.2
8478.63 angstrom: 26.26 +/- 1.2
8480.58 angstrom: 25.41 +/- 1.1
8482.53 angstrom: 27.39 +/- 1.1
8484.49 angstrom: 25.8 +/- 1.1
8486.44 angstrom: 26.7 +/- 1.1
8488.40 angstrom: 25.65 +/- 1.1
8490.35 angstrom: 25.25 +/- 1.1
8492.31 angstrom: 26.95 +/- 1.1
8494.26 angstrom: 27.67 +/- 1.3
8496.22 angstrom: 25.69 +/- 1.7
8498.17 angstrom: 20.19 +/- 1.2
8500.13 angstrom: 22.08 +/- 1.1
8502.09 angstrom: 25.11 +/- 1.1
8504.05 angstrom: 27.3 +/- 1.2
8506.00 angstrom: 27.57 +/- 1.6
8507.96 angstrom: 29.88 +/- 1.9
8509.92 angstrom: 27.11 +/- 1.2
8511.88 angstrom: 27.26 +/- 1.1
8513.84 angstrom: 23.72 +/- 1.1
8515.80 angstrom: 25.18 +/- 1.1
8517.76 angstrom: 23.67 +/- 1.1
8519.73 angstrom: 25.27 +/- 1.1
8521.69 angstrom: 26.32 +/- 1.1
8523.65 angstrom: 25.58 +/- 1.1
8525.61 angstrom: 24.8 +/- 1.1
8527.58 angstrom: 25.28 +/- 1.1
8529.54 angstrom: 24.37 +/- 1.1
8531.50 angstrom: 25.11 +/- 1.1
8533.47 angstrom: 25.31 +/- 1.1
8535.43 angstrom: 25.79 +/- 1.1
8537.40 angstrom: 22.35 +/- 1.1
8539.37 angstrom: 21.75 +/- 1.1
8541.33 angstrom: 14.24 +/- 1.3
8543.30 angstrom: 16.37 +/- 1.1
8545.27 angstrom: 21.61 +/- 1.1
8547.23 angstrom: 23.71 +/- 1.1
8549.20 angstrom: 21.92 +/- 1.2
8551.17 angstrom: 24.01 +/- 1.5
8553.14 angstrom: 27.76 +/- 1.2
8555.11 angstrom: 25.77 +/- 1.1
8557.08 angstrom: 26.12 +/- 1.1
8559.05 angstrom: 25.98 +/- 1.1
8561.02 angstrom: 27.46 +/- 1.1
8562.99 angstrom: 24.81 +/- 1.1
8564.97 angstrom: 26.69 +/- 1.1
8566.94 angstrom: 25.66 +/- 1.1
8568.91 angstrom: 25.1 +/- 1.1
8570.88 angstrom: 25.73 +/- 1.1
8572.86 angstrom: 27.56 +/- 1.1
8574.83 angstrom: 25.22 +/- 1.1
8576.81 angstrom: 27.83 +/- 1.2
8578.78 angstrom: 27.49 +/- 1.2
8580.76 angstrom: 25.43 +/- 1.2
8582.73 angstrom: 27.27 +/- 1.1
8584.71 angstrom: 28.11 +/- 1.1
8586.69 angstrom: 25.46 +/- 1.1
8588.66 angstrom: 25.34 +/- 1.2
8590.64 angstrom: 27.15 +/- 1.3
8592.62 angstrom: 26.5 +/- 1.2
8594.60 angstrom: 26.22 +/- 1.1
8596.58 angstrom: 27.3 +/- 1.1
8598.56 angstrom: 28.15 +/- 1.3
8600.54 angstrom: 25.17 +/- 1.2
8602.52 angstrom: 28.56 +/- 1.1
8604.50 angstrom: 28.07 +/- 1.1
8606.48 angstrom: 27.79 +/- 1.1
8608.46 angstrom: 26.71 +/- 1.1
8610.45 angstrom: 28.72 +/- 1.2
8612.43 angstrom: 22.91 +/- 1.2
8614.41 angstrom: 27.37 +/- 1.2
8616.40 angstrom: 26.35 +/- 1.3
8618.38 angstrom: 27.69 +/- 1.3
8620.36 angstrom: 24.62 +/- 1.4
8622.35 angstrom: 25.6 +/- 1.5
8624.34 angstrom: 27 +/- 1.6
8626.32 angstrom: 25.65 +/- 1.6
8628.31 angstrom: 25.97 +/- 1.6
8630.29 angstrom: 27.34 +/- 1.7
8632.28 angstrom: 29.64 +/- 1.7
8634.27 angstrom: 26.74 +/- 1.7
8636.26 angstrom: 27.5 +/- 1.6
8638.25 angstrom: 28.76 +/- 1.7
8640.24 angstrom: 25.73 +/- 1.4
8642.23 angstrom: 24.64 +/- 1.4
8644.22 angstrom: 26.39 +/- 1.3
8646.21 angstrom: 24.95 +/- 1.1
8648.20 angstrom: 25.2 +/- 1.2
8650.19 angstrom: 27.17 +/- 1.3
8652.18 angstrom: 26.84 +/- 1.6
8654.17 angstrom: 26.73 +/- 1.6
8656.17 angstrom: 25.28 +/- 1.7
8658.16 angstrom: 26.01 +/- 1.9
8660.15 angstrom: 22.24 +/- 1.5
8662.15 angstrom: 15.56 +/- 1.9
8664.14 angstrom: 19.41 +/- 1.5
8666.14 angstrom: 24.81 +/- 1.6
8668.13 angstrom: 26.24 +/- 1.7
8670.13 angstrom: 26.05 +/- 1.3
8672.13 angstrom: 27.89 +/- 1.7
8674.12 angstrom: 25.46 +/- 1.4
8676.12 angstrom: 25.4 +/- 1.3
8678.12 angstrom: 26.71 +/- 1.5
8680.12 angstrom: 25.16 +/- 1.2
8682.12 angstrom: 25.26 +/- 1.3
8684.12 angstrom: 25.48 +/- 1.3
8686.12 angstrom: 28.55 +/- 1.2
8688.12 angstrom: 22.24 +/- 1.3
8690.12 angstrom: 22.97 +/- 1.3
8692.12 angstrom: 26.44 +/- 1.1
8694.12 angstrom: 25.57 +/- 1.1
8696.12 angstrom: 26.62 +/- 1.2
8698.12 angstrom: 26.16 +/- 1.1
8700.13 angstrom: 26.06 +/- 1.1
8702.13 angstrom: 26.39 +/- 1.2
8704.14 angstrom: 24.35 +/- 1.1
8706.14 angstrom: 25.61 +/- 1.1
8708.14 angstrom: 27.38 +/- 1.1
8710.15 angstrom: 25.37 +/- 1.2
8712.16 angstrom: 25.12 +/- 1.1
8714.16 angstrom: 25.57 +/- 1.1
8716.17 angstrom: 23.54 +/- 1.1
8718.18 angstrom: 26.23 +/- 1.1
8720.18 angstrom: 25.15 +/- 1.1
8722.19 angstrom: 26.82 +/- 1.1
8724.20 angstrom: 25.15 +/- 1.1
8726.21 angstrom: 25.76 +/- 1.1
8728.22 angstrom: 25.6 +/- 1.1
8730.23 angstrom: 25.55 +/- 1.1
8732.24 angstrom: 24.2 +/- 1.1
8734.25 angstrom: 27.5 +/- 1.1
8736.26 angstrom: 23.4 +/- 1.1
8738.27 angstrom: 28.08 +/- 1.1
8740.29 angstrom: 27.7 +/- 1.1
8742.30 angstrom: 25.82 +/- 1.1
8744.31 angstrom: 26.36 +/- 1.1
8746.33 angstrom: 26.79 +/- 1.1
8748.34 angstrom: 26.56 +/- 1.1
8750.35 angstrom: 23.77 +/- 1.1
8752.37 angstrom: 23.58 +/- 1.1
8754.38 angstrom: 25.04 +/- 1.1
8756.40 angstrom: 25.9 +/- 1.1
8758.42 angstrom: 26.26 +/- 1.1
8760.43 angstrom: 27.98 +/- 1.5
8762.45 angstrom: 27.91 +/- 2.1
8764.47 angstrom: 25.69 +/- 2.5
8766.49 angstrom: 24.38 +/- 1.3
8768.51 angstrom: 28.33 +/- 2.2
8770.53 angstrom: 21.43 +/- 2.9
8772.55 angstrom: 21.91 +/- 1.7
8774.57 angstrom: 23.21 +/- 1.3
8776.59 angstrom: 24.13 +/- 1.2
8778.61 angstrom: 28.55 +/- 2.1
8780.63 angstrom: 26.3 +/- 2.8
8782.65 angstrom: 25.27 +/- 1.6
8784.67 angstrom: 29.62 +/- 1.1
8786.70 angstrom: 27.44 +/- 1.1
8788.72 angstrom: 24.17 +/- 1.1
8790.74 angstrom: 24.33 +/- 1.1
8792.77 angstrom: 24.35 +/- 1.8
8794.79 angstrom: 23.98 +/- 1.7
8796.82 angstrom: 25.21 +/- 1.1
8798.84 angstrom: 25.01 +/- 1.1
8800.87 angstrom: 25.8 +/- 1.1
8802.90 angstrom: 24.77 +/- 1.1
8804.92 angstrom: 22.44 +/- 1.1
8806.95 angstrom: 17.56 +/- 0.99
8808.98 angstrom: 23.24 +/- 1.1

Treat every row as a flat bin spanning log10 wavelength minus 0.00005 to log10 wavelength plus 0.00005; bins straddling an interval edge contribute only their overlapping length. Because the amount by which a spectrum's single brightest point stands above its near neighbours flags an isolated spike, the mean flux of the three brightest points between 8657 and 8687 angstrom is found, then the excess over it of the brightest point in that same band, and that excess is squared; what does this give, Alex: 0.69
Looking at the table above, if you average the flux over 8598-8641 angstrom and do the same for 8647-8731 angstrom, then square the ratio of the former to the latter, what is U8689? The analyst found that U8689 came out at 1.13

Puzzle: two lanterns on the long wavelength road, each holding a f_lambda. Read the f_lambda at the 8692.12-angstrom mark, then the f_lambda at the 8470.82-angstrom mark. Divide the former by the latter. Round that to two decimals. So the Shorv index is 0.95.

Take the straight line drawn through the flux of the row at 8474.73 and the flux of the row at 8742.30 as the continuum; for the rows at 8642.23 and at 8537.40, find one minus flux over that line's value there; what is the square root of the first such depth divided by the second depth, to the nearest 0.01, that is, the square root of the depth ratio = 0.61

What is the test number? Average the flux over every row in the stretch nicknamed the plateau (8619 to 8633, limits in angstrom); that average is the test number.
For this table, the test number 26.5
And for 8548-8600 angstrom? 26.2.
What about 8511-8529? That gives 25.2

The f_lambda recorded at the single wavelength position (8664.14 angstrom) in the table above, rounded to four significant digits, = 19.41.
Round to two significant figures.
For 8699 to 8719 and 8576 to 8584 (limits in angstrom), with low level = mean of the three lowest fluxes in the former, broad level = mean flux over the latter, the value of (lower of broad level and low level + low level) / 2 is 24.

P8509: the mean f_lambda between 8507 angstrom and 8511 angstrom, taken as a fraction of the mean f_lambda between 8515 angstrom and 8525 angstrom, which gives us 1.13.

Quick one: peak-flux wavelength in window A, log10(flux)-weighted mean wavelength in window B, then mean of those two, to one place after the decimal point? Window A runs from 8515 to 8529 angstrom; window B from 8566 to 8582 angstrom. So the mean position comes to 8547.8 angstrom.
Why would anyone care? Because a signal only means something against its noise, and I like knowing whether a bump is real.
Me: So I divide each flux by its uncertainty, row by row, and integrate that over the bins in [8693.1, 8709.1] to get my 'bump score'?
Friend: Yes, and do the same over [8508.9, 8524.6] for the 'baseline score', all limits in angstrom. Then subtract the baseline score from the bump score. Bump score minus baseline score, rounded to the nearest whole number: 11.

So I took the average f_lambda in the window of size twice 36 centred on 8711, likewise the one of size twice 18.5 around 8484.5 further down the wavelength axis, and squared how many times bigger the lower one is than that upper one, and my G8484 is 0.98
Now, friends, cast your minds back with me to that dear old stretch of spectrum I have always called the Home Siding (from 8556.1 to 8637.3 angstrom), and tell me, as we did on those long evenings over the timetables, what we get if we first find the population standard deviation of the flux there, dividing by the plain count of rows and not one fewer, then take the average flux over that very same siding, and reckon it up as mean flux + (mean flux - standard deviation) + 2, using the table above 54.0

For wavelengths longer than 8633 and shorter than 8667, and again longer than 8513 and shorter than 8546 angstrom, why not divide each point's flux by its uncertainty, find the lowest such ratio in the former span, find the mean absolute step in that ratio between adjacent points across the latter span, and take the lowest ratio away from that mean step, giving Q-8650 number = -6.3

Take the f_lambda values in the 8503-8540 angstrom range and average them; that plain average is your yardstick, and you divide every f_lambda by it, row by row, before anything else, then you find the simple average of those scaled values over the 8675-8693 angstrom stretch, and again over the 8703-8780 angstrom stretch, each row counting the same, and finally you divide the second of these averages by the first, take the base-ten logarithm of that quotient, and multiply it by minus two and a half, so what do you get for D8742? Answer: -0.01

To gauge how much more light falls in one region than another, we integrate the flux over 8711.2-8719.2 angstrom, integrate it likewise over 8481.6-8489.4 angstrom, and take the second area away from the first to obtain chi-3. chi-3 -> -5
